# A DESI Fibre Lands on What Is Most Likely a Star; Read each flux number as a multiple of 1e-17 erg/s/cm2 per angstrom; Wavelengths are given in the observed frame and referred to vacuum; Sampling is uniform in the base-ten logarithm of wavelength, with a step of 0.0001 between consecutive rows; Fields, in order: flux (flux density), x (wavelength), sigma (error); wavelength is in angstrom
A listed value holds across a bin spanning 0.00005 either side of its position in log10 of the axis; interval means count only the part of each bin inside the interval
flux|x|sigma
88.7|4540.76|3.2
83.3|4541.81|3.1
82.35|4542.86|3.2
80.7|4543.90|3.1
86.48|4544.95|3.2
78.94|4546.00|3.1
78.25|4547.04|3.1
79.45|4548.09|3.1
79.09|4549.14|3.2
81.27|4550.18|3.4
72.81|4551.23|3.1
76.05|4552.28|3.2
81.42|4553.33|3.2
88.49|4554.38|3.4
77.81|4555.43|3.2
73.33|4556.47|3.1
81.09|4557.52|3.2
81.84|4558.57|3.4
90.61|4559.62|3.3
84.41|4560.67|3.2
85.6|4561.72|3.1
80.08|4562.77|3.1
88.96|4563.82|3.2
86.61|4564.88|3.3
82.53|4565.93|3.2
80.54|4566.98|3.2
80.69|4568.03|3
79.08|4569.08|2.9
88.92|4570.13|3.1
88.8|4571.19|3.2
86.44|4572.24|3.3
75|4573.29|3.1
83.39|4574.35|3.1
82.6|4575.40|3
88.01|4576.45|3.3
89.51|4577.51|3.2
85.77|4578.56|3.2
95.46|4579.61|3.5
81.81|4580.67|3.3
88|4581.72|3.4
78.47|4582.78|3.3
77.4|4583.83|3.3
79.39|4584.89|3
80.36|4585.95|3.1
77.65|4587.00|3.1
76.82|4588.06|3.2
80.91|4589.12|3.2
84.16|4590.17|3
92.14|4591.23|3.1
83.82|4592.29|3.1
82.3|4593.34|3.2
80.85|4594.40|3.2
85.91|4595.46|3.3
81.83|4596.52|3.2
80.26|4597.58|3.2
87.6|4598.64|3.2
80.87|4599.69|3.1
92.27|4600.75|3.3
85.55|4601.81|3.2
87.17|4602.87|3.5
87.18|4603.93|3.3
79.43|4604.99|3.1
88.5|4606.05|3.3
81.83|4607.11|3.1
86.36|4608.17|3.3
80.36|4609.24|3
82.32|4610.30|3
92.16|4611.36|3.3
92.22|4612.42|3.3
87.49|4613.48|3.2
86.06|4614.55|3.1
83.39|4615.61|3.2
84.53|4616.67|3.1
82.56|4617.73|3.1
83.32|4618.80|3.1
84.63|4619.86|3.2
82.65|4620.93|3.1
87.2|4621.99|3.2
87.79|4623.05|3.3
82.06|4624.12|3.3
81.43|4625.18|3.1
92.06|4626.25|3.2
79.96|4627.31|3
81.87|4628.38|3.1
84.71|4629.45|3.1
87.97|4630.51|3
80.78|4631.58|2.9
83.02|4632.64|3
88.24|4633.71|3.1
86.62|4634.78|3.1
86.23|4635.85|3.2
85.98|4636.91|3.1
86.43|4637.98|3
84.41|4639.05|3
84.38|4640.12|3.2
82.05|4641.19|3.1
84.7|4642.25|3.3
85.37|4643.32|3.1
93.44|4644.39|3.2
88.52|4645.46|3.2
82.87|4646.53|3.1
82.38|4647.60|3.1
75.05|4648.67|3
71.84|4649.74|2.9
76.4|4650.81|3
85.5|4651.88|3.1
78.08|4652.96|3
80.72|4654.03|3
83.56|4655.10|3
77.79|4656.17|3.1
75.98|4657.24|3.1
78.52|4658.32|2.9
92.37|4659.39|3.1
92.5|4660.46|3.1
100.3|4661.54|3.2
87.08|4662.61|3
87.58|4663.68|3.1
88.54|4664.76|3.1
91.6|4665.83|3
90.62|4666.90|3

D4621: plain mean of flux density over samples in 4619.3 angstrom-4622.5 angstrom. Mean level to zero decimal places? 85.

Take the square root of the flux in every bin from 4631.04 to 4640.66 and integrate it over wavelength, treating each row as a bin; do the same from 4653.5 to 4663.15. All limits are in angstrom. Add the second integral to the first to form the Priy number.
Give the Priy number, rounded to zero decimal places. 178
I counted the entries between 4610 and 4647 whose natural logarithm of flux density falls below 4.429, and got 13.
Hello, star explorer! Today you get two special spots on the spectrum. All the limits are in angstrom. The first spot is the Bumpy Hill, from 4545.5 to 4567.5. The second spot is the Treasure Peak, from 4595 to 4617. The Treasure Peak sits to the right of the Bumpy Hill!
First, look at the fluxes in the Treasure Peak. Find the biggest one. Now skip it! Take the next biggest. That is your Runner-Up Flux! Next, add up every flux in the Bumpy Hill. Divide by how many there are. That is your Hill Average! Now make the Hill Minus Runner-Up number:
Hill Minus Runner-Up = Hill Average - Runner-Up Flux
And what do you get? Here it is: -11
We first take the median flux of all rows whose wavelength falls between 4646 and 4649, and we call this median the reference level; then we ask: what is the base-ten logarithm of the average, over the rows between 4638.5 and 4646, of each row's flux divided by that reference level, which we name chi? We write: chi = 0.019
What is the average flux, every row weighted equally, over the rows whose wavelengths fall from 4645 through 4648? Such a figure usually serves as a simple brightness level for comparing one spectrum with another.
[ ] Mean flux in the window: 84.6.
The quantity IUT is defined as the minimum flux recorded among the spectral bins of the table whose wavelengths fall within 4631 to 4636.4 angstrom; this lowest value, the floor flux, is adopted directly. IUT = 80.78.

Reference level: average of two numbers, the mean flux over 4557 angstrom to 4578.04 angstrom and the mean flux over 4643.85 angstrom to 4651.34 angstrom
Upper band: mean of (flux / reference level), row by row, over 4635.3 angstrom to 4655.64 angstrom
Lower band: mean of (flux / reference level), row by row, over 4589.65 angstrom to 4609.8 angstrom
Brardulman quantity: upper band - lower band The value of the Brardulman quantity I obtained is -0.019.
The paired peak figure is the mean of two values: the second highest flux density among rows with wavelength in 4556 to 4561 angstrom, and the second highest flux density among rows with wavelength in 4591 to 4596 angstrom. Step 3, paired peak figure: 85.2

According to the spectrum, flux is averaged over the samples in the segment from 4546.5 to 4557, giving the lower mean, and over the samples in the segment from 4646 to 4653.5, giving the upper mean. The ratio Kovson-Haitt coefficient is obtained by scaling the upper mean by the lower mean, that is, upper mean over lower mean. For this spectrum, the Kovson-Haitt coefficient 1.00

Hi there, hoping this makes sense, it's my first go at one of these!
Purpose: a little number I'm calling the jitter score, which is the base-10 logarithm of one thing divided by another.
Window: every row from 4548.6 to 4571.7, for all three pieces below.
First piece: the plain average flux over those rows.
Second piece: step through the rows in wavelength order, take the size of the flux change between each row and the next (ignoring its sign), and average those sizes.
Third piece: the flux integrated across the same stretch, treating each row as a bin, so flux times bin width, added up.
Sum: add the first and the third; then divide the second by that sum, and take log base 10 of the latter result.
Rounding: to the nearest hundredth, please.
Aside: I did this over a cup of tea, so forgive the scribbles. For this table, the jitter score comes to -2.62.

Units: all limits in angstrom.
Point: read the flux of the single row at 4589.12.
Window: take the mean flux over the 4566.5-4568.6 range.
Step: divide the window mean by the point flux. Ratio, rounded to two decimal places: 1.00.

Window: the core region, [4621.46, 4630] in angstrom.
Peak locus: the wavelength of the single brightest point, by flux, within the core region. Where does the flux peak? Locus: 4626.25 angstrom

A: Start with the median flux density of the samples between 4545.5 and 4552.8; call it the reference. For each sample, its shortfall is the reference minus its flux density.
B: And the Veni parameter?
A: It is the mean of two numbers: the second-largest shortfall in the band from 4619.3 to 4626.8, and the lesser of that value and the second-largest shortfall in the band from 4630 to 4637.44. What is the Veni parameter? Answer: -3.6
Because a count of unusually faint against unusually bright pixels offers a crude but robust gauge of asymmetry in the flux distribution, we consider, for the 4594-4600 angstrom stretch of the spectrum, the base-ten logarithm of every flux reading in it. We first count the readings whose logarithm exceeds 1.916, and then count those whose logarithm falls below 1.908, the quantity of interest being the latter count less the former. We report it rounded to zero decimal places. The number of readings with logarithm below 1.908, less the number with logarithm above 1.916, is 1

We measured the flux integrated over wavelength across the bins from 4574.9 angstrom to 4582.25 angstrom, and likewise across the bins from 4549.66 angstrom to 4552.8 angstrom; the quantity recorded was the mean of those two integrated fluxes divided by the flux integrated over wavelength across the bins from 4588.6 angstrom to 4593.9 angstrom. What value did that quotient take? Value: 1.0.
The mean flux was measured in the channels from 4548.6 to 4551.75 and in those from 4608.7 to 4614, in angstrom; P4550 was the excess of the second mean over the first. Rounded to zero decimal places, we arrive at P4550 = 9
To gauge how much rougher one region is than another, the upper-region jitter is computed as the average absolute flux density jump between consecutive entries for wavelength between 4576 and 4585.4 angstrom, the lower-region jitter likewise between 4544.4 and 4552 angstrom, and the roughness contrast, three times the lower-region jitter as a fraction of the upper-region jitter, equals 1.73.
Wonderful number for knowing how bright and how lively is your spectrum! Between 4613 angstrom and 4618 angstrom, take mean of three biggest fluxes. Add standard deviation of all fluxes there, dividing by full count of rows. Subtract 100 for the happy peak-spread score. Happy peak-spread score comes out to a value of -12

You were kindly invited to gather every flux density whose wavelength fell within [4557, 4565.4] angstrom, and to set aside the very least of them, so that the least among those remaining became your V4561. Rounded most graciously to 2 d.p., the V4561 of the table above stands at 81.09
